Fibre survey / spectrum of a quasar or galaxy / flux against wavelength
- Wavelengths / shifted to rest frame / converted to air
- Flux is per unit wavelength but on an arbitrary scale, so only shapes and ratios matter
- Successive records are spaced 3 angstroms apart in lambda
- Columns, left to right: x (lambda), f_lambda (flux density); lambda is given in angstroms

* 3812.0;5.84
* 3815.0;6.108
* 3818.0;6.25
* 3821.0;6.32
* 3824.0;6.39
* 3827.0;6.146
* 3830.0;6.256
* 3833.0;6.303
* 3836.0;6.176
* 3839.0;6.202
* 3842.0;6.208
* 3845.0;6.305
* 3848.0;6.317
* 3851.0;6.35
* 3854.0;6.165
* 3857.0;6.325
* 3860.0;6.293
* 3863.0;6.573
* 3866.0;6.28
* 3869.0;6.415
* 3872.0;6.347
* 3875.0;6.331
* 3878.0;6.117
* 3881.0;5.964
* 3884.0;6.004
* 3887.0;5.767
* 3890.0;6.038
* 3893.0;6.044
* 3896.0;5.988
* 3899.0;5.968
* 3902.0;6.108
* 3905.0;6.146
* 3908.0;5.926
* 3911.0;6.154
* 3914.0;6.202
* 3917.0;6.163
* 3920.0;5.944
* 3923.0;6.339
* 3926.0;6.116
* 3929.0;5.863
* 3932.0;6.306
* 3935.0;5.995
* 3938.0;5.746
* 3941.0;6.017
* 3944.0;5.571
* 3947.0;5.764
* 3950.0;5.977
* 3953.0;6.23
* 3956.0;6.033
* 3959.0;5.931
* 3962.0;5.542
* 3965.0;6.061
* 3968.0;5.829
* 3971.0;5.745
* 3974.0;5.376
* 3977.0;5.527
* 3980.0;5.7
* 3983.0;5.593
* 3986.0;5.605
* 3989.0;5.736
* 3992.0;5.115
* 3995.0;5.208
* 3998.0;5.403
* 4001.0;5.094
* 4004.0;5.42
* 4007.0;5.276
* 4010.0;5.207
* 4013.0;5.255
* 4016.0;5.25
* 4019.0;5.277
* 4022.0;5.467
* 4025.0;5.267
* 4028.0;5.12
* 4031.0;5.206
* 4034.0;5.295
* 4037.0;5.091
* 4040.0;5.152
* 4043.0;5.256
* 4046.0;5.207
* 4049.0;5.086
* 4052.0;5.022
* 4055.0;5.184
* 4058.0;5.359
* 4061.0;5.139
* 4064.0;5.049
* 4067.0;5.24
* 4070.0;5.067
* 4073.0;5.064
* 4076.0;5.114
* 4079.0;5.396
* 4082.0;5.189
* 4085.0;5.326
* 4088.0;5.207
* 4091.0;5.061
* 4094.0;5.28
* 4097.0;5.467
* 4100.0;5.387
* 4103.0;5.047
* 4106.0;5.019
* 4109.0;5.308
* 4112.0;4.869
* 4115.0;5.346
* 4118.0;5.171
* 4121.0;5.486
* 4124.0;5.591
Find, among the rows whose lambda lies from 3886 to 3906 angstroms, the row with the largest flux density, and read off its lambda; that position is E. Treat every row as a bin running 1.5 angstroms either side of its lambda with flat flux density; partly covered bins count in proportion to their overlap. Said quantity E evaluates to 3905.0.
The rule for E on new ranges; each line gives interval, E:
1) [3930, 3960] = 3932.0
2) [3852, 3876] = 3863.0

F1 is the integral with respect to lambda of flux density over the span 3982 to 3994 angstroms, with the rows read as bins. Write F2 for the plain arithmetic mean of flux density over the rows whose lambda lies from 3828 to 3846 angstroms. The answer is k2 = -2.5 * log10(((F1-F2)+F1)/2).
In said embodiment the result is -4.50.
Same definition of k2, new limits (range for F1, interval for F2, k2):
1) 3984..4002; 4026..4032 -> -4.93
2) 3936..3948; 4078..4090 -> -4.56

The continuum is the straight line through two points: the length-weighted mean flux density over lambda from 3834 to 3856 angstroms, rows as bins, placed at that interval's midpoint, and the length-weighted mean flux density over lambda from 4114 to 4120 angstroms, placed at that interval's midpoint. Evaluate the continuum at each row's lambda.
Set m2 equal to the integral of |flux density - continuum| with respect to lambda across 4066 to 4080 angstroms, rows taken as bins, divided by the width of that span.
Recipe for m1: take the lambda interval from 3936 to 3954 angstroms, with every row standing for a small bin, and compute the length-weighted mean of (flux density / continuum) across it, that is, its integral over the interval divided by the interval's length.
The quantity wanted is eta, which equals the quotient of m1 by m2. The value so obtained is 3.8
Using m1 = 1.00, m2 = 0.26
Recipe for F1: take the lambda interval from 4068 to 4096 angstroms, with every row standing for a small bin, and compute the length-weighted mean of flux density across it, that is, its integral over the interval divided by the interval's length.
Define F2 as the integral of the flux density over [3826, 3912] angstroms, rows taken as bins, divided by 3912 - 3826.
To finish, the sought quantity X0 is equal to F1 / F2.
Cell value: 0.84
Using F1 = 5.20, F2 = 6.2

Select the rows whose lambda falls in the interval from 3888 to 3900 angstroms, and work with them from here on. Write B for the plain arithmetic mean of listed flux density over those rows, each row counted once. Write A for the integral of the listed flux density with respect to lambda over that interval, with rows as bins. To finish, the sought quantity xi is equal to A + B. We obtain 78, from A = 72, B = 6.01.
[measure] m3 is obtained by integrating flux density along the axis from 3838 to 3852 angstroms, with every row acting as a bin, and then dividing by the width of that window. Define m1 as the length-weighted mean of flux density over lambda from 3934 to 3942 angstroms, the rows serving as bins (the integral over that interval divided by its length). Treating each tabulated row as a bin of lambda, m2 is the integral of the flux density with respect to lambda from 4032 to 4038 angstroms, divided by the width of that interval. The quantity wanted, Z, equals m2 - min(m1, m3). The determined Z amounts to -0.7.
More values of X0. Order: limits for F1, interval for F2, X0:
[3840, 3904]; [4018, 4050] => 1.18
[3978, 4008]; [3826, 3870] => 0.86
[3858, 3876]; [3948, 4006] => 1.13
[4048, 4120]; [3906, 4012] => 0.90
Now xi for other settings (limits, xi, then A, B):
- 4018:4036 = 100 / 95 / 5.27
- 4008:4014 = 37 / 31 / 5.23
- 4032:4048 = 88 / 83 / 5.20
